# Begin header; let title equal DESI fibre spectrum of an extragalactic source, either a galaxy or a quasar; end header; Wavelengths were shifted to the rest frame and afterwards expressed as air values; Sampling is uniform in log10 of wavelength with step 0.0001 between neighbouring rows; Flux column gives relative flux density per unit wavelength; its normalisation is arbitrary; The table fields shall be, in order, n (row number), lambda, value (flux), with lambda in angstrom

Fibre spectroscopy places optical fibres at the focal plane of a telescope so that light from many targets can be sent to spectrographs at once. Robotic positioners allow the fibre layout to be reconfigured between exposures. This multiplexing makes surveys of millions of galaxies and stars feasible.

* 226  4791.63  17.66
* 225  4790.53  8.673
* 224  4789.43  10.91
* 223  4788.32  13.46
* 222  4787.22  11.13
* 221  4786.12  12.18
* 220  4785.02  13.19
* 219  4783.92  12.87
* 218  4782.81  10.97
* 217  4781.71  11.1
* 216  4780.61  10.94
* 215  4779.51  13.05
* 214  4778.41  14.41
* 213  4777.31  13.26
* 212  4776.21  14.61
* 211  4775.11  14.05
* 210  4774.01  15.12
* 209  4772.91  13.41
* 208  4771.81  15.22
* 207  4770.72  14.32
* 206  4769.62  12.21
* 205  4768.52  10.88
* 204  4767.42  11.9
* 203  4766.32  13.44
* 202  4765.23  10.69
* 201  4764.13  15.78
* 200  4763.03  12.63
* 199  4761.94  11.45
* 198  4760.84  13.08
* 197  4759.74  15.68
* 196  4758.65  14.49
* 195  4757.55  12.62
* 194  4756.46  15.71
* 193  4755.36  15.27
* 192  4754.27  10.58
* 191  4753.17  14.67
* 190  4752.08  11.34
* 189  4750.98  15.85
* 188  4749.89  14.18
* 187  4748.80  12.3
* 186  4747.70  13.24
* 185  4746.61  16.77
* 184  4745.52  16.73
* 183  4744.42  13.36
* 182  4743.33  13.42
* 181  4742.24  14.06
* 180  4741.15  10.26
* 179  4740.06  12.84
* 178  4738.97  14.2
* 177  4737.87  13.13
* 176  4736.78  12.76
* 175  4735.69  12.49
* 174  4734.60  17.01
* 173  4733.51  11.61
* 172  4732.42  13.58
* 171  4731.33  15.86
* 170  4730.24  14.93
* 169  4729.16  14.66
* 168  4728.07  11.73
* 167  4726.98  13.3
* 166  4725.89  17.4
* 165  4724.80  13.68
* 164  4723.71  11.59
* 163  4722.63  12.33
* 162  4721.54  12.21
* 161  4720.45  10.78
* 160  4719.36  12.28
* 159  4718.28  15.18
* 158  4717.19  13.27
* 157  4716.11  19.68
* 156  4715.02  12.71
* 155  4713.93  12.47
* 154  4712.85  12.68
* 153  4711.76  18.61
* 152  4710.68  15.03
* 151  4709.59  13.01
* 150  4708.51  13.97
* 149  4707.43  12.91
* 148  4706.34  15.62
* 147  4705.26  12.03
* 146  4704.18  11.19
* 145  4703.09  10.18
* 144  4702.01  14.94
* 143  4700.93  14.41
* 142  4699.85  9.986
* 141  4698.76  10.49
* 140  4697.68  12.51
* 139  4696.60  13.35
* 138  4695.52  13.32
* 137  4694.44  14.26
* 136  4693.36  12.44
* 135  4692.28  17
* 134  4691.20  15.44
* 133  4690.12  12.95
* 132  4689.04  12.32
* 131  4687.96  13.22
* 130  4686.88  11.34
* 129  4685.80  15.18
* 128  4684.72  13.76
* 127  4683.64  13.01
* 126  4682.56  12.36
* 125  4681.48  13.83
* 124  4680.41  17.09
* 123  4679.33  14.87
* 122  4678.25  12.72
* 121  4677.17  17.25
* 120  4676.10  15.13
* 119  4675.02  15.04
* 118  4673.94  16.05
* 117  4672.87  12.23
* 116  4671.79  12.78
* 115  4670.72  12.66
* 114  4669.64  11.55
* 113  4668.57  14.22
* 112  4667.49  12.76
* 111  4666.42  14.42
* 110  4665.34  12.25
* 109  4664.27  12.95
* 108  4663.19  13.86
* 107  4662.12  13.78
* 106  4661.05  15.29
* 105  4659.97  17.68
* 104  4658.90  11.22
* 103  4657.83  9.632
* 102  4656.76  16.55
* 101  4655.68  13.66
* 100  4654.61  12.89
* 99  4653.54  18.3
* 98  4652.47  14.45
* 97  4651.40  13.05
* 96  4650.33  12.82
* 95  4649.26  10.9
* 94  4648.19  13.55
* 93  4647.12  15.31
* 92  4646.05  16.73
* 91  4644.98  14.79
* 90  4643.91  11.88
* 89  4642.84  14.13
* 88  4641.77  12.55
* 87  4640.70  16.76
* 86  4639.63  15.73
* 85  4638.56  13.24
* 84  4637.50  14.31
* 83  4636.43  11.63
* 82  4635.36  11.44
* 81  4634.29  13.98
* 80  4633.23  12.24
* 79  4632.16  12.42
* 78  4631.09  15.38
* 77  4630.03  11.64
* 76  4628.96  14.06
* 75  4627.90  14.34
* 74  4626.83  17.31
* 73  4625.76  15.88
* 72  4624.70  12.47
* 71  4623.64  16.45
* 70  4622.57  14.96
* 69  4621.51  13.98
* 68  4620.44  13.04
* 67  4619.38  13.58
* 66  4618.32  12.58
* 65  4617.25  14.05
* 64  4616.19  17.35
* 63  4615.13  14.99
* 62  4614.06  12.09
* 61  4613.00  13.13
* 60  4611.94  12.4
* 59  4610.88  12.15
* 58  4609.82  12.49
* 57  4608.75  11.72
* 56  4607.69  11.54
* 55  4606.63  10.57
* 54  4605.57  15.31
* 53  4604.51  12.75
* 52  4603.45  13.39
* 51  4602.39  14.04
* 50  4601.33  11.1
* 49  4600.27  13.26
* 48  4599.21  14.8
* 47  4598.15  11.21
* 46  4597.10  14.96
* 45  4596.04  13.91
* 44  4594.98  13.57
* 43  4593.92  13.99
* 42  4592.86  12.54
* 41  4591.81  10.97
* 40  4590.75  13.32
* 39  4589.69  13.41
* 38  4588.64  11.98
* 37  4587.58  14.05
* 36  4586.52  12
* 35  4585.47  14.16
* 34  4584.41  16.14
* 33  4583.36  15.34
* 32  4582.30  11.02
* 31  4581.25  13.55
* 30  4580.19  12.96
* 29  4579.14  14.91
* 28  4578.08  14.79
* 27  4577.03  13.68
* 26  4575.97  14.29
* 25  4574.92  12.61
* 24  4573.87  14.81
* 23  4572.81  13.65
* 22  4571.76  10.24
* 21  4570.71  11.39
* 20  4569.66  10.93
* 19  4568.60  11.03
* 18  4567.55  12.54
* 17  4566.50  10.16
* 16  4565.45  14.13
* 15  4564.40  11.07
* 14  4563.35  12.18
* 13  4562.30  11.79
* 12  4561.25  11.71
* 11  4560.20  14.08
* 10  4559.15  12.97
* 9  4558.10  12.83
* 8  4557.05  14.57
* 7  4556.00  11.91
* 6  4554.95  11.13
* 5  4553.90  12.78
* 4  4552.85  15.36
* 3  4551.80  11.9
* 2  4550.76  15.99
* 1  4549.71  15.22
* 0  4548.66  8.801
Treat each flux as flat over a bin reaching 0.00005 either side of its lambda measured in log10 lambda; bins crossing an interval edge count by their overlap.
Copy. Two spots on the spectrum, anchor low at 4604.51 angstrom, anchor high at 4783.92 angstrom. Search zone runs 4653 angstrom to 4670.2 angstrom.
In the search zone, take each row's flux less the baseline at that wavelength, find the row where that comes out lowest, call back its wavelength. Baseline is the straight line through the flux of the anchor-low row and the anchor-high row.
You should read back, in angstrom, 4657.83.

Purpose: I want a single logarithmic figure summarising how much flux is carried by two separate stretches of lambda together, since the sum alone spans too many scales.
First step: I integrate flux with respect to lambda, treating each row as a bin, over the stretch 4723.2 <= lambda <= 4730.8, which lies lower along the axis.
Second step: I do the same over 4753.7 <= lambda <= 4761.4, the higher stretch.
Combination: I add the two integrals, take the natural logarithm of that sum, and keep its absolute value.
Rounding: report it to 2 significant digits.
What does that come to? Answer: 5.4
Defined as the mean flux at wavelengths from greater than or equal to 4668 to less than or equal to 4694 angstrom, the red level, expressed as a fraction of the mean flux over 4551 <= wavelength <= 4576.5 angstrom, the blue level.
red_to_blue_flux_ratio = 1.11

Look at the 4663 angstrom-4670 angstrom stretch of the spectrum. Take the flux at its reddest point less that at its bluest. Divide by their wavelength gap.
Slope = -0.36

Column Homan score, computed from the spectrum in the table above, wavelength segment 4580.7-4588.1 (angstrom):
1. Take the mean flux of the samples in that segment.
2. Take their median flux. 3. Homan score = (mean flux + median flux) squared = 773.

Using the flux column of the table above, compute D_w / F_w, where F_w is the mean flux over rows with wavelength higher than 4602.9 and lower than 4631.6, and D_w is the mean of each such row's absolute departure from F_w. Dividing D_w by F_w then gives 0.107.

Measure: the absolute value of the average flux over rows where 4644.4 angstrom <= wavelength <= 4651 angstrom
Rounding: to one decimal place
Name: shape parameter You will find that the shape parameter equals 14.0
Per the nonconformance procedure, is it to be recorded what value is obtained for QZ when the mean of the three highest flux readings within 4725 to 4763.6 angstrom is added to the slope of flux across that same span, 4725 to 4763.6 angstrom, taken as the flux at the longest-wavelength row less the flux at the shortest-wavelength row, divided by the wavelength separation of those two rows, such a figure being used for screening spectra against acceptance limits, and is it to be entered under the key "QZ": 16.9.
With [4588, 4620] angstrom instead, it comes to 15.9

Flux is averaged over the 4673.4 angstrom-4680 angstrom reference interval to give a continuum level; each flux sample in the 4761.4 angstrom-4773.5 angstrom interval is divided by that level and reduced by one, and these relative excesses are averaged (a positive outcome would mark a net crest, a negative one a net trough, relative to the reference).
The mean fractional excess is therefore -0.15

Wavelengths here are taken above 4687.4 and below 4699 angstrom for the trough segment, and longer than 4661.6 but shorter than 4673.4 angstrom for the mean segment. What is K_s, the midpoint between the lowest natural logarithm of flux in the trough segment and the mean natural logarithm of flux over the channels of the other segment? 2.46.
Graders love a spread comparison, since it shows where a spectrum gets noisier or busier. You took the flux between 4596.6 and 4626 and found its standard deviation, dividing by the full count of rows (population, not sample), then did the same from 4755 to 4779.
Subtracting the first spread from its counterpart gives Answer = -0.1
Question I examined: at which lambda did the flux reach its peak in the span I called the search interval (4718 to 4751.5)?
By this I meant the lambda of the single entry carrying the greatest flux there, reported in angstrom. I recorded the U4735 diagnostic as 4725.89 angstrom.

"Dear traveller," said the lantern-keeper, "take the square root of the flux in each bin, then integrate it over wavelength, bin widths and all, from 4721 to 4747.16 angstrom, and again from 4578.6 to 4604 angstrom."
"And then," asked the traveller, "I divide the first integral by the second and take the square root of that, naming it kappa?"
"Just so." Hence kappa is 1.02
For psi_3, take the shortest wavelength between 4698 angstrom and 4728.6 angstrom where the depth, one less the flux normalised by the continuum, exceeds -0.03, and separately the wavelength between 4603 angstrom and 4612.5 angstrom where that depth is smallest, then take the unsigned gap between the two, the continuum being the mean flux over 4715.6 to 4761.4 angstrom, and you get 93.2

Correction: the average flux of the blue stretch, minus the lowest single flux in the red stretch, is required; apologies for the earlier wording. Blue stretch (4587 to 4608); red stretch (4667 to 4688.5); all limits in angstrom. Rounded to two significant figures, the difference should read 1.7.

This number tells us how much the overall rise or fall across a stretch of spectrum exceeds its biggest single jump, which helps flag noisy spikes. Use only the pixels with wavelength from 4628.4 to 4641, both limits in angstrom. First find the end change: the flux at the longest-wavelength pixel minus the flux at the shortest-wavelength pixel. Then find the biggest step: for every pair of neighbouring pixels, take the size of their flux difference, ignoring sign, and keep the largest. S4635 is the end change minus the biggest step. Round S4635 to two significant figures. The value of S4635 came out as -1.0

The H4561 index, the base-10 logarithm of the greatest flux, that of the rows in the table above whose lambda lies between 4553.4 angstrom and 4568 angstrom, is 1.16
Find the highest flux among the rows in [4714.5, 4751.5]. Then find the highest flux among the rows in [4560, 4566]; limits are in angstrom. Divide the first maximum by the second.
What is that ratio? 1.39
